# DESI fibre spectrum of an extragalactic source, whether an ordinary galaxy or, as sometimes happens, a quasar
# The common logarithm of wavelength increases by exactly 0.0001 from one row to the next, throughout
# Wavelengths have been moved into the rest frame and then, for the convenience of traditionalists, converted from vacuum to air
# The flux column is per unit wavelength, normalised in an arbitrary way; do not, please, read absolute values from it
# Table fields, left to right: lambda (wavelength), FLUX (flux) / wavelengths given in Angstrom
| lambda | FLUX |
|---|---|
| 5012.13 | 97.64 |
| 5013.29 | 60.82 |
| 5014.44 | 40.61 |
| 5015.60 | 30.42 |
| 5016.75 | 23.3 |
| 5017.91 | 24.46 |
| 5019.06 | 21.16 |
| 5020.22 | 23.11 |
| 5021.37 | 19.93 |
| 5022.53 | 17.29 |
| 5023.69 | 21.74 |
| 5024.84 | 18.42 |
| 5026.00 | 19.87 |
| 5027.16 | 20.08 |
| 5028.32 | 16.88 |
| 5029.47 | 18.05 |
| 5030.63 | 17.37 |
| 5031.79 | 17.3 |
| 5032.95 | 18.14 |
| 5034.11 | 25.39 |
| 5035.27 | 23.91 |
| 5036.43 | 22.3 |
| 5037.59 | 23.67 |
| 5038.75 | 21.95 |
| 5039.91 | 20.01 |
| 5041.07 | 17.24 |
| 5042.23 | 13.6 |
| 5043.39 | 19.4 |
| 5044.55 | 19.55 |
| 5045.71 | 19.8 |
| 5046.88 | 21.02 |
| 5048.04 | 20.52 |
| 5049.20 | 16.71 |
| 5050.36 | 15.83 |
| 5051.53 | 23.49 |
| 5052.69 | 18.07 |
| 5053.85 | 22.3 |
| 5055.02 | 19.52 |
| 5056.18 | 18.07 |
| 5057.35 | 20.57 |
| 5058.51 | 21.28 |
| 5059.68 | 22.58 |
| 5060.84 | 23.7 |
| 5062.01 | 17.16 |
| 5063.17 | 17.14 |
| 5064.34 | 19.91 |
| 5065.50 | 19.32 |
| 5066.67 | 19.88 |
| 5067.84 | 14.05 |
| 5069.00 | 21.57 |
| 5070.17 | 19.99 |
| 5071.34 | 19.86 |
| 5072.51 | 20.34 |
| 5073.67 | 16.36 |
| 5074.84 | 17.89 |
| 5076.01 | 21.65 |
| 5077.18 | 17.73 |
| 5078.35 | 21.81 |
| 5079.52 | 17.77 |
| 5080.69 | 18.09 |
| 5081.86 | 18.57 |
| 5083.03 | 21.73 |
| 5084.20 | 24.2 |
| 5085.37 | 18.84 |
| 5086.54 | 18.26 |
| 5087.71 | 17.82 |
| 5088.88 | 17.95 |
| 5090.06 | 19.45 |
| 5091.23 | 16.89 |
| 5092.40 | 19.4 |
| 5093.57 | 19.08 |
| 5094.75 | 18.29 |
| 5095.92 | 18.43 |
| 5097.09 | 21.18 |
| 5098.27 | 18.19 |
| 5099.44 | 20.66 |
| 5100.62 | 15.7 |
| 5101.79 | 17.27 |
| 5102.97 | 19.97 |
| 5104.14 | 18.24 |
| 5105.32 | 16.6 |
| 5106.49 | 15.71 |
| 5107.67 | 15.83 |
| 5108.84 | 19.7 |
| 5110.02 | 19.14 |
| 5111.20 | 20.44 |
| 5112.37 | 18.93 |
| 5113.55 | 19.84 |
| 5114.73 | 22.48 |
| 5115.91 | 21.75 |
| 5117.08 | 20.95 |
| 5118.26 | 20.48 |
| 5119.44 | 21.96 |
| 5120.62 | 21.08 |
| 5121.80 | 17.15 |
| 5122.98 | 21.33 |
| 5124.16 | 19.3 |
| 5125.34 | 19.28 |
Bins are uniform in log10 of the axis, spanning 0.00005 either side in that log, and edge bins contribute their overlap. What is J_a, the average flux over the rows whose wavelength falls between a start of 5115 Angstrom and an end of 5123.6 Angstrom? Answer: 20.7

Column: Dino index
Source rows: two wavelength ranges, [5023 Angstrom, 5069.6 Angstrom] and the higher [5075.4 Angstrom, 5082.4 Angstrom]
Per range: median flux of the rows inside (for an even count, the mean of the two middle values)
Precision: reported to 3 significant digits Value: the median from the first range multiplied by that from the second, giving 364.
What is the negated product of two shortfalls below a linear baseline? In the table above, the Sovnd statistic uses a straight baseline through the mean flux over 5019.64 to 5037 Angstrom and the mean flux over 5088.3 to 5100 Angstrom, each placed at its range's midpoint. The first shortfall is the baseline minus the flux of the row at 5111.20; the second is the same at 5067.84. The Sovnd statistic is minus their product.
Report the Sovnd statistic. 9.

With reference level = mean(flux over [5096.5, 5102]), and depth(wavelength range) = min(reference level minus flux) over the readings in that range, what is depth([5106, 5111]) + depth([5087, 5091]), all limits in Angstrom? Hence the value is -2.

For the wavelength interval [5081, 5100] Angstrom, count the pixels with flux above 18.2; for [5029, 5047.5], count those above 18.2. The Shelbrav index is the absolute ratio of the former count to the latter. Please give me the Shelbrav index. 1.20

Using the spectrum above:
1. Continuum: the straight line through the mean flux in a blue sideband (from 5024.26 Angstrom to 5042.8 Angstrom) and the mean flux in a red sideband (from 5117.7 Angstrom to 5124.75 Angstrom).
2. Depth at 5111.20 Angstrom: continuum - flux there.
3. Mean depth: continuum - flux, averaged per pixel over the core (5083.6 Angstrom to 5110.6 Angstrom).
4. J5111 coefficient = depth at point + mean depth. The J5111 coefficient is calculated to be 1.2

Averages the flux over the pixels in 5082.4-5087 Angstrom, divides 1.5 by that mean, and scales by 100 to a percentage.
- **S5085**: 7.2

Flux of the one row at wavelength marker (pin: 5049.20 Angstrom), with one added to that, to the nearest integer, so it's 18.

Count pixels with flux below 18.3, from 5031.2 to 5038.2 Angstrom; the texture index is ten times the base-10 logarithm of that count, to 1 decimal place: 3.0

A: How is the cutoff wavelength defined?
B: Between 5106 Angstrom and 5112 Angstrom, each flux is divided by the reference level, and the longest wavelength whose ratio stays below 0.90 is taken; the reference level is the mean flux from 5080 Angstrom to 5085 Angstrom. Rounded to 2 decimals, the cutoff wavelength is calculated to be 5107.67 Angstrom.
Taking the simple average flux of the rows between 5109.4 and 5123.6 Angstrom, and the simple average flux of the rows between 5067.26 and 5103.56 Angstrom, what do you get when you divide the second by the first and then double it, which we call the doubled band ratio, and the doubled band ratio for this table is 1.86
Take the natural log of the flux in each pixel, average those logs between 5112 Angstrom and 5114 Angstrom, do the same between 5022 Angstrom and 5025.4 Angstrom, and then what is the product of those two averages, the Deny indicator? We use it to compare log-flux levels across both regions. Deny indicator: 8.74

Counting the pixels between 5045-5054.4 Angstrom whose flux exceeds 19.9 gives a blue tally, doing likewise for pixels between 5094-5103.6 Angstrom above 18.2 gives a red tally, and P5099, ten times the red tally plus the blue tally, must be 54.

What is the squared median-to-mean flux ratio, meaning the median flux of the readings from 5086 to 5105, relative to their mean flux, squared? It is 0.97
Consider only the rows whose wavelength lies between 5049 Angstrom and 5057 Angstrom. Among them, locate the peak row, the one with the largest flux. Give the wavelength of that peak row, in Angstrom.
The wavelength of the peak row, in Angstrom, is 5051.53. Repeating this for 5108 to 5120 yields 5114.73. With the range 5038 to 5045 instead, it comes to 5038.75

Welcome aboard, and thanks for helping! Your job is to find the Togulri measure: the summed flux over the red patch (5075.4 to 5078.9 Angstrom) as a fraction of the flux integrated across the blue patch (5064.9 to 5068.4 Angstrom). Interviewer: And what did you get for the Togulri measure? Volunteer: 0.98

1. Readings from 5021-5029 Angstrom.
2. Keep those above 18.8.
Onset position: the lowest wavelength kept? 5021.37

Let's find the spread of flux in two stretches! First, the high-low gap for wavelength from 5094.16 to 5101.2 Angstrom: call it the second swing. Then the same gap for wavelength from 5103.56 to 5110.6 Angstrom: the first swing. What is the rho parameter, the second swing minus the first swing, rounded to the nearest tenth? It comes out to 1.5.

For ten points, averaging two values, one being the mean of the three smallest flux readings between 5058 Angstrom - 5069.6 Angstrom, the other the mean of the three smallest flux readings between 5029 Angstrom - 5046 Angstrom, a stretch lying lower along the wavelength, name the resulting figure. 16.1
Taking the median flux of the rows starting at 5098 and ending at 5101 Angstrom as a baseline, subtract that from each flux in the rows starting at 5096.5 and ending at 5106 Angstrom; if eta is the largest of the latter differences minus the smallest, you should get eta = 5.5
